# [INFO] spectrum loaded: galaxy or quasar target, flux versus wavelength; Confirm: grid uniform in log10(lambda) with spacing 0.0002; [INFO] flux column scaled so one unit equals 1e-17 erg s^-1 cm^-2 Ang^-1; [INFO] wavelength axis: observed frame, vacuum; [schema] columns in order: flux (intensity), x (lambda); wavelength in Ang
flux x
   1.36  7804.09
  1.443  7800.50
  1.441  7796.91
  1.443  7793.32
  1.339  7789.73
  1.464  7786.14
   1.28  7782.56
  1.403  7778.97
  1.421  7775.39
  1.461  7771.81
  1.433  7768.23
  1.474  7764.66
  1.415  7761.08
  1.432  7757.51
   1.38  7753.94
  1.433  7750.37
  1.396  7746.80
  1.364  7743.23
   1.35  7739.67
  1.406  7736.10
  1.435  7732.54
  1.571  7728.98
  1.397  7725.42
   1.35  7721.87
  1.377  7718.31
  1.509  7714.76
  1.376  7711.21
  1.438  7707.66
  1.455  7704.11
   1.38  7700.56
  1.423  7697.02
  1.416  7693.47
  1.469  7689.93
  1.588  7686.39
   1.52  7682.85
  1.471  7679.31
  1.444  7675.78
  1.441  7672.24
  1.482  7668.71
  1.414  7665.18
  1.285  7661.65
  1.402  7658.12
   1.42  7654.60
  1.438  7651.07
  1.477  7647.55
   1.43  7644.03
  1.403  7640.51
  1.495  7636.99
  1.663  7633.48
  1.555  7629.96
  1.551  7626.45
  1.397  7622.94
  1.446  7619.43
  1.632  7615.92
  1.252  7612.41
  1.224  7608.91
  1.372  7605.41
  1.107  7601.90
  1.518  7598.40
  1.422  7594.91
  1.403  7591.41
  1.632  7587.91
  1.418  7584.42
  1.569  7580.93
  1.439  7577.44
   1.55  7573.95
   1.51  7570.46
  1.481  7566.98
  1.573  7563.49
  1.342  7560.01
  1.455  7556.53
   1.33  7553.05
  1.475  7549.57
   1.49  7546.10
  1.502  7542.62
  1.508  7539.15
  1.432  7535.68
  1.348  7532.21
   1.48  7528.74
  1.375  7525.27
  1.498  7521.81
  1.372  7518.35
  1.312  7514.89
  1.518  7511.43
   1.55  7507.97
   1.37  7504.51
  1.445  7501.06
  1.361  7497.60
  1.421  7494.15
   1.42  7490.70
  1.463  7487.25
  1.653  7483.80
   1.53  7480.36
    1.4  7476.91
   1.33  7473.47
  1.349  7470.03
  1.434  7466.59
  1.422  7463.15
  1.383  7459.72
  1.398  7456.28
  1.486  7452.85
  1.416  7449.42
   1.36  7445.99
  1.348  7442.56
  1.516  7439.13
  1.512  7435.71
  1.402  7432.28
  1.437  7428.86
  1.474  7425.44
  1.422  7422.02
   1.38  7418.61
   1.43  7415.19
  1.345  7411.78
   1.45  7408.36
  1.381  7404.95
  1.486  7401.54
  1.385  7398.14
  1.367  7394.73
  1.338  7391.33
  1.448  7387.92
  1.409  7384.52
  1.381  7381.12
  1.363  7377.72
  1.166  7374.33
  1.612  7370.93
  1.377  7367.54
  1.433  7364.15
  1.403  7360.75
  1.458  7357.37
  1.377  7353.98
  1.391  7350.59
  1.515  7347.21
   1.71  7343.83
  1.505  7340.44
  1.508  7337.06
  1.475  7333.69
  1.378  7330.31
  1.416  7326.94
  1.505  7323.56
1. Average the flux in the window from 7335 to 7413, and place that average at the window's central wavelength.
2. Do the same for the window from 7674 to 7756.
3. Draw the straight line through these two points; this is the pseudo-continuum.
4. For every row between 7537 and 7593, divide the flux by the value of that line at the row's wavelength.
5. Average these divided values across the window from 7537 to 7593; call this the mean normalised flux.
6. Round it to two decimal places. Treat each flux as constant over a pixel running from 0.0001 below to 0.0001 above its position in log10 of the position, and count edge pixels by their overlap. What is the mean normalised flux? 1.03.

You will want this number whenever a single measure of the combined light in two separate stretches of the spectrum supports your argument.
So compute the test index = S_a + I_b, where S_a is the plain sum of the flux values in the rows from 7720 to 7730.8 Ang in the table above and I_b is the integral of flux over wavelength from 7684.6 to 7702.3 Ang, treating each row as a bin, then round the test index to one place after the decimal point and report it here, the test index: 30.1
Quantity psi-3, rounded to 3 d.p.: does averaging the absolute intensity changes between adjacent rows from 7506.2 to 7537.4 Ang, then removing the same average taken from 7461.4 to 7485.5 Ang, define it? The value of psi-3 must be 0.035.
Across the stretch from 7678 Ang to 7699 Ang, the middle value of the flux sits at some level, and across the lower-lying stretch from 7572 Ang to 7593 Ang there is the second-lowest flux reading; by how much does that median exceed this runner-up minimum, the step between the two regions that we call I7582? 0.05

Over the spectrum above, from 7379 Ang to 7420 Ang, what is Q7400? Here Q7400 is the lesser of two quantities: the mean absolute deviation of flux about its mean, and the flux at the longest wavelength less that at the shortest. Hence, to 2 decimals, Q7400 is 0.00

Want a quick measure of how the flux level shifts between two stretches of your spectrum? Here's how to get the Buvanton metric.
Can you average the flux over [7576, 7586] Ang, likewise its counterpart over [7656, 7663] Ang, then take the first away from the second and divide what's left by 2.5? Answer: -0.05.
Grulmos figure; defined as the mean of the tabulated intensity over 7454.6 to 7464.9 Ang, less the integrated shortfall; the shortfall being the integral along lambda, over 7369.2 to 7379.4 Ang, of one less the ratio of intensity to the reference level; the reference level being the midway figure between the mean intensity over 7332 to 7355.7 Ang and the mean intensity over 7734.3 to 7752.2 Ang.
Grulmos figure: 1.0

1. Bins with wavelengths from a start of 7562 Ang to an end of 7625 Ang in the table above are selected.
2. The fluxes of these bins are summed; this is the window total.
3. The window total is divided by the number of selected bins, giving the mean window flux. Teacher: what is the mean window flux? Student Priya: 1.44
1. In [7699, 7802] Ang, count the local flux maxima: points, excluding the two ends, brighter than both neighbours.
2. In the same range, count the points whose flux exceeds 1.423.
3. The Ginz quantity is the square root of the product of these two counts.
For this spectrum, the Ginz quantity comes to 11.2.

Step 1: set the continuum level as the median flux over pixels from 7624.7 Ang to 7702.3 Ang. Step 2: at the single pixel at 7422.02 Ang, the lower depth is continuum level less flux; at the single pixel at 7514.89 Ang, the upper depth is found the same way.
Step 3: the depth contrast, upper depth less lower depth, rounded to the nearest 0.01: 0.11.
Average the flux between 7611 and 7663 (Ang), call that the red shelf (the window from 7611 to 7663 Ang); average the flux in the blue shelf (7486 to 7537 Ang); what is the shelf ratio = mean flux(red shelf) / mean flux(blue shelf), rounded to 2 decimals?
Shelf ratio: 1.02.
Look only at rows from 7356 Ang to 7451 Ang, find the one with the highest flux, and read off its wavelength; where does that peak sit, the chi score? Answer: 7370.93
